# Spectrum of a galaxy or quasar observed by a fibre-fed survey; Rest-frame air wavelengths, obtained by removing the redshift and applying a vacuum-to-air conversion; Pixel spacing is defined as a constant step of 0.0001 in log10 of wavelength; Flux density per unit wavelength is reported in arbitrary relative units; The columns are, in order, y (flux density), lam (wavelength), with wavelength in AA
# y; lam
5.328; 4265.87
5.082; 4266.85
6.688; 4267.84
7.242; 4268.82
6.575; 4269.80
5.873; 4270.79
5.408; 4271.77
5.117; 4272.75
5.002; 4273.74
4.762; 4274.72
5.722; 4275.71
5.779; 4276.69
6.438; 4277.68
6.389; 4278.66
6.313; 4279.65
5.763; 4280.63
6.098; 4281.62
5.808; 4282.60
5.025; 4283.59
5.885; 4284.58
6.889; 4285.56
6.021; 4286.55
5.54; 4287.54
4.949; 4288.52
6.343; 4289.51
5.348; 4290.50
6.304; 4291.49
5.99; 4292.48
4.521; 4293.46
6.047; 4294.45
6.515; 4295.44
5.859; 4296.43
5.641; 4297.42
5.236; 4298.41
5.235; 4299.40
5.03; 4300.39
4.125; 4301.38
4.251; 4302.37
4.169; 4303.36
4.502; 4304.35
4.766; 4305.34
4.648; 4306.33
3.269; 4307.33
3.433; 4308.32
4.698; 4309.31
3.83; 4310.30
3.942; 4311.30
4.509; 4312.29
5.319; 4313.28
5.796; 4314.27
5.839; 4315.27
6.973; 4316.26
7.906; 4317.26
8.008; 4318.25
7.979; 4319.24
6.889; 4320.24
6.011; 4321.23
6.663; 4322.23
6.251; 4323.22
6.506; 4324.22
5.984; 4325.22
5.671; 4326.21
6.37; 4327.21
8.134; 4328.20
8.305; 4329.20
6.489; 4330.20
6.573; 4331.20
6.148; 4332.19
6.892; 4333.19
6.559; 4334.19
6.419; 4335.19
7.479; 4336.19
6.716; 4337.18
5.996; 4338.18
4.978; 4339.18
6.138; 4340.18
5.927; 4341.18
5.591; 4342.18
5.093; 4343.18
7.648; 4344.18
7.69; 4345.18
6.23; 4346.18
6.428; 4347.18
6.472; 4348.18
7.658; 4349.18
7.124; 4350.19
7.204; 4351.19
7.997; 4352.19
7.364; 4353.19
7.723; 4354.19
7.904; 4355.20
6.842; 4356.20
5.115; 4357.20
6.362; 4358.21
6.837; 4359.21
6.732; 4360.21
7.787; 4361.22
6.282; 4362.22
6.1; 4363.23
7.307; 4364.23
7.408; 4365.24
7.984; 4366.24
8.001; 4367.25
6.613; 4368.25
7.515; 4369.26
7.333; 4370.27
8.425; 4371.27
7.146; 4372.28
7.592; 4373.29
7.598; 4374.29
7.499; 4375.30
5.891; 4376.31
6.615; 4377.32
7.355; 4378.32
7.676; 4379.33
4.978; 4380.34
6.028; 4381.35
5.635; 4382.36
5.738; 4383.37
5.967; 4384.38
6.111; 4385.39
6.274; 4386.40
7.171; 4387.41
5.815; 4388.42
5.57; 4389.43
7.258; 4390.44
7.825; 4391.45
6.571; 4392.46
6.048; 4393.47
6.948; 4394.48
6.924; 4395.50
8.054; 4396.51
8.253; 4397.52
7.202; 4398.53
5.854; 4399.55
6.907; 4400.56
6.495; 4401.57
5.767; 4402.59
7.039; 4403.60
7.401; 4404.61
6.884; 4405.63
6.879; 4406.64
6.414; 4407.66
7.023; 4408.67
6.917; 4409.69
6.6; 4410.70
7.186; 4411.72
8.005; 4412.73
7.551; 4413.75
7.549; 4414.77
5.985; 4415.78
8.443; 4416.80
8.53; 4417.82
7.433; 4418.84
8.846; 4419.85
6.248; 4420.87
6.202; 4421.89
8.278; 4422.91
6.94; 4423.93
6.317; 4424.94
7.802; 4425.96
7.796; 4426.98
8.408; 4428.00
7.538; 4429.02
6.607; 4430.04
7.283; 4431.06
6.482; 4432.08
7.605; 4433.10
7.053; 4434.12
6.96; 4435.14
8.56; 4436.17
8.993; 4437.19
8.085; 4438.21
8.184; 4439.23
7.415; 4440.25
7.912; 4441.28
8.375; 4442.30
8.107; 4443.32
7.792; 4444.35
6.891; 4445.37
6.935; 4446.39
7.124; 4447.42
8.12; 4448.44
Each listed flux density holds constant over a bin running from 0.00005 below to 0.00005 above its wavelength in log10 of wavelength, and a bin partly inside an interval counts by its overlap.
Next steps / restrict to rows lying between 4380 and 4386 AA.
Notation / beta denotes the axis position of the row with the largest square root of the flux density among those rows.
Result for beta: 4385.39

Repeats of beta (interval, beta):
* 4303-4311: 4305.34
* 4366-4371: 4367.25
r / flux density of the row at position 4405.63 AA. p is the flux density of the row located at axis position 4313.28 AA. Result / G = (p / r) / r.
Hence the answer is 0.112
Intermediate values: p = 5.319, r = 6.884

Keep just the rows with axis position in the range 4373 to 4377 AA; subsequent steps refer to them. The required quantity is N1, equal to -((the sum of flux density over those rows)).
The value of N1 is -28.6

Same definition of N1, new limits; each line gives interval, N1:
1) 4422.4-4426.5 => -29.3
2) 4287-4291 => -22.2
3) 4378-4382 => -26.0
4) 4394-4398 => -30.2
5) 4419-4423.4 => -29.6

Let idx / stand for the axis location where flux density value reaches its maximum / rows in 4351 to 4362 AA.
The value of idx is 4352.19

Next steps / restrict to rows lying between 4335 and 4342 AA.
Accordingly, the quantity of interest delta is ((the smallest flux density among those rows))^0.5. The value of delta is 2.23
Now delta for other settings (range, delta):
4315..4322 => 2.42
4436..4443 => 2.72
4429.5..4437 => 2.55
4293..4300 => 2.13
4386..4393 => 2.36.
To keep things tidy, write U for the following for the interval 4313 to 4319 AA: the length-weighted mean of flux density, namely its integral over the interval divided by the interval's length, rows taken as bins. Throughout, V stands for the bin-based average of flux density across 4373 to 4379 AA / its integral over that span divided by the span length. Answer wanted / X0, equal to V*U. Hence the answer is 48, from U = 6.7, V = 7.1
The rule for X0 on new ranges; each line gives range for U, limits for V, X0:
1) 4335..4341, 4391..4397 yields 44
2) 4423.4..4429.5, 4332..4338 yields 50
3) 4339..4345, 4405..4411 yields 41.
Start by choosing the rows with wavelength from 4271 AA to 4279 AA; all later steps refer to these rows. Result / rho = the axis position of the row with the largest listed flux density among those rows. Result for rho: 4277.68 AA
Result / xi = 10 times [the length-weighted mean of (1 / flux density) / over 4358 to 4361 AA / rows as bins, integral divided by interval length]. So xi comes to 1.48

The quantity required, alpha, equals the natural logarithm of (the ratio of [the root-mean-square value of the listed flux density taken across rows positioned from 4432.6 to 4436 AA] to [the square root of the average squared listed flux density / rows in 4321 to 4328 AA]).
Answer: 0.149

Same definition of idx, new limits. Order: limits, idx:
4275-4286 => 4285.56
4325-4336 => 4329.20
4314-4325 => 4318.25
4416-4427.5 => 4419.85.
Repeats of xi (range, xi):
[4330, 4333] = 1.55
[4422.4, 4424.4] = 1.32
